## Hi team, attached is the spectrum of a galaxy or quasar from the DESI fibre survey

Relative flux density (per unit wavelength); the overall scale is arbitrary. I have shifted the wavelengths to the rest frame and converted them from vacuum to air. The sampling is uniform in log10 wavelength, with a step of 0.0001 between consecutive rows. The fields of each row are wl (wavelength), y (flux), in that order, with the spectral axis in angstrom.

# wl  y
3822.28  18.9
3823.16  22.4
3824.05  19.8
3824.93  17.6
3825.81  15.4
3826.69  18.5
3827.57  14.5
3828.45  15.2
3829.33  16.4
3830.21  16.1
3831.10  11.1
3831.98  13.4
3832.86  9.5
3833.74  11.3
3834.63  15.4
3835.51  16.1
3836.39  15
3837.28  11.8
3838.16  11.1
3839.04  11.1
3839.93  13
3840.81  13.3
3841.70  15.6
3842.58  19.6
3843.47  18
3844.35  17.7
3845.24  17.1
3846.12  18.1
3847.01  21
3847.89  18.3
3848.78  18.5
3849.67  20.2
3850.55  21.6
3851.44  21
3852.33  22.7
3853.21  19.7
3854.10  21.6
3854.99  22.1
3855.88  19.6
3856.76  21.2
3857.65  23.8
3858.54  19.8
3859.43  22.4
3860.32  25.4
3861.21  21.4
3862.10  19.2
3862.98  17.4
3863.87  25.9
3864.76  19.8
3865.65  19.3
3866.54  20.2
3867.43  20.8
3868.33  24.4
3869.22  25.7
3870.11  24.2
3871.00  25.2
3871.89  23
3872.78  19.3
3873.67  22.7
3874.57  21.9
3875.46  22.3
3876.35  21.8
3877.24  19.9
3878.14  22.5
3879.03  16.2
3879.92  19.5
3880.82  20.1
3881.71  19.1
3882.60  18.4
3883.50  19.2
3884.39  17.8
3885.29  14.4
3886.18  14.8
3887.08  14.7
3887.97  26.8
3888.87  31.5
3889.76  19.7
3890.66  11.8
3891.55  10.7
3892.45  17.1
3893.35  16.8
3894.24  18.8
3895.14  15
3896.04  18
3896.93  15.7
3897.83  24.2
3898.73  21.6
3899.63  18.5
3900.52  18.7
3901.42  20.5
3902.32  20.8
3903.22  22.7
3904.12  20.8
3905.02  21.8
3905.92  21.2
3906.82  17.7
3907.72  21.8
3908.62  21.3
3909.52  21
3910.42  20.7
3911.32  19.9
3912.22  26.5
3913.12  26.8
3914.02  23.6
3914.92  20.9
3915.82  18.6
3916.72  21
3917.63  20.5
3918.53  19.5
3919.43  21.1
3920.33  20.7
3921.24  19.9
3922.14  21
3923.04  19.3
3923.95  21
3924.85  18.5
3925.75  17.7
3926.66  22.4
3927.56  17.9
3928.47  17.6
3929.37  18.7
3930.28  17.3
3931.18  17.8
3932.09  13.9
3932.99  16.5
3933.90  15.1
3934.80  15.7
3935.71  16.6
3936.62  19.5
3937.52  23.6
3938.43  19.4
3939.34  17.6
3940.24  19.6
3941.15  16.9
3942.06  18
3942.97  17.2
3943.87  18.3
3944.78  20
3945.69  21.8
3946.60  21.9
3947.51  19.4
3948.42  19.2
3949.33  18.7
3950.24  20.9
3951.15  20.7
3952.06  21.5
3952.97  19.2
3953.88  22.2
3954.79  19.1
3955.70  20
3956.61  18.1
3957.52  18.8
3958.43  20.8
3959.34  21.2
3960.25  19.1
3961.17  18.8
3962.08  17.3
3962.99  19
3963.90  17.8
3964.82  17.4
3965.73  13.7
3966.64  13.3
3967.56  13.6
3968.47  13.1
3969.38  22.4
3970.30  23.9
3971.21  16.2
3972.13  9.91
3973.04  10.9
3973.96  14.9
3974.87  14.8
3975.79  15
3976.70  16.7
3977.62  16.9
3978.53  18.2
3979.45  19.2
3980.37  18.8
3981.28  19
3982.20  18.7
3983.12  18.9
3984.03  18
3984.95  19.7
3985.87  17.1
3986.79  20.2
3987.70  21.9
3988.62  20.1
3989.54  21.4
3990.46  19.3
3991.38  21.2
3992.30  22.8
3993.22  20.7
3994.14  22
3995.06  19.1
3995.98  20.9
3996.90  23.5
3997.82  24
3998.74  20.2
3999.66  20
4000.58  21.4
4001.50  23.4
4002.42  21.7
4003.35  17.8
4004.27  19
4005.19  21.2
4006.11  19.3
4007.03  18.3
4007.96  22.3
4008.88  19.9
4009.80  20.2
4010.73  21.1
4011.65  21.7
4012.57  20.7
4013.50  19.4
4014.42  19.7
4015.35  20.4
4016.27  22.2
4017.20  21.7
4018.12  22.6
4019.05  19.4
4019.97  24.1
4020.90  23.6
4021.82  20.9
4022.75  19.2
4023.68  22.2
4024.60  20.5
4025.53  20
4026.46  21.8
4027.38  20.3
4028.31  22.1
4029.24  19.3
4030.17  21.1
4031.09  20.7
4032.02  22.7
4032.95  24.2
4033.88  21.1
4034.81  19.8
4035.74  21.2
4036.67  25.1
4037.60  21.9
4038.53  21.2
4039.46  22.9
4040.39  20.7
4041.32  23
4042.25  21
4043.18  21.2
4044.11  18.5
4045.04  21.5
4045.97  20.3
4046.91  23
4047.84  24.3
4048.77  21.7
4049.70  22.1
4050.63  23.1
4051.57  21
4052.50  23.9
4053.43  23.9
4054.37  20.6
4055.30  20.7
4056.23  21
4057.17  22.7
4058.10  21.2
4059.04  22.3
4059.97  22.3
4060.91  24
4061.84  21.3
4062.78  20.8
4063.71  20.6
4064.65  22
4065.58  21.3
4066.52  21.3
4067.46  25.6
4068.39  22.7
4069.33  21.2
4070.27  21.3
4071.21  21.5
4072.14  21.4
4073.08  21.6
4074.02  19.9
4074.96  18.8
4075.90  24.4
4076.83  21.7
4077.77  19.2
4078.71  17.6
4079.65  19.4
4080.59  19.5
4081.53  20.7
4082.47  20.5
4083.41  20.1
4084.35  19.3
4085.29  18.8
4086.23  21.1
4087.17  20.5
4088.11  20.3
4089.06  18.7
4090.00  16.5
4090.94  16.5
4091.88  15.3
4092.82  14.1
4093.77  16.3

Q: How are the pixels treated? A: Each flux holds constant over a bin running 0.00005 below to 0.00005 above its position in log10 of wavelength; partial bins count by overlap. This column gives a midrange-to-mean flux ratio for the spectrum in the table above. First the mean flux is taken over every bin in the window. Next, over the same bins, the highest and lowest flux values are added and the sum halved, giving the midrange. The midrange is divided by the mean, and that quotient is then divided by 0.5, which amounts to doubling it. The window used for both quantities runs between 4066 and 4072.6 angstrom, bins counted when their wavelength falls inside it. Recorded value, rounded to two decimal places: 2.11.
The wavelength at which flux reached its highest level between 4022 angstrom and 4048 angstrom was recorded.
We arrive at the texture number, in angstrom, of 4036.67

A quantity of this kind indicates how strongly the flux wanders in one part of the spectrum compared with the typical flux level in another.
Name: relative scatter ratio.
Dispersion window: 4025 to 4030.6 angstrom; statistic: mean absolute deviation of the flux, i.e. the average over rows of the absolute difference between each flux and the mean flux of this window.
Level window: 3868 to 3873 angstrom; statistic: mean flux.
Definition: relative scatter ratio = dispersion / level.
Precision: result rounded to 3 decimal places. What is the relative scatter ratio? 0.038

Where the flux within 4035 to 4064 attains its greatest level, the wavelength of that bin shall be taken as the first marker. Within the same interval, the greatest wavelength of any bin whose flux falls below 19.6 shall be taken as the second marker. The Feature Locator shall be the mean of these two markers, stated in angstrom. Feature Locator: 4040.4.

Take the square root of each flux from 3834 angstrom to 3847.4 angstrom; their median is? 3.9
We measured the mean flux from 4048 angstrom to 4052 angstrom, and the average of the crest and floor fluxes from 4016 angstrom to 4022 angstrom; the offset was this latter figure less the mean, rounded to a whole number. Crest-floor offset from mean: 0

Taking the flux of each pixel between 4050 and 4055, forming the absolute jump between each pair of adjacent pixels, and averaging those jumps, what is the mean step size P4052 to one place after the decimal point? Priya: 2.1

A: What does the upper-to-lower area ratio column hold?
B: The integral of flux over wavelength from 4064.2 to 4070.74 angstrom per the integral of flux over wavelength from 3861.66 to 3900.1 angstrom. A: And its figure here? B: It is 0.2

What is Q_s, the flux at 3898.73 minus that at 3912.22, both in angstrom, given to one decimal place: -4.9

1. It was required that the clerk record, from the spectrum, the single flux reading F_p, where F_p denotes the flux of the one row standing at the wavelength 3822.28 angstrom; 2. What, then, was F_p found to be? 18.9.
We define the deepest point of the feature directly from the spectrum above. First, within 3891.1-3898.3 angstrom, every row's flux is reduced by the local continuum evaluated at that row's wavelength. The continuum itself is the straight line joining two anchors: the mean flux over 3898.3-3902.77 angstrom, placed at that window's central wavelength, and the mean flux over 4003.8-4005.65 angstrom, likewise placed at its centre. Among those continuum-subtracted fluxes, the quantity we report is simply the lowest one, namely -9.3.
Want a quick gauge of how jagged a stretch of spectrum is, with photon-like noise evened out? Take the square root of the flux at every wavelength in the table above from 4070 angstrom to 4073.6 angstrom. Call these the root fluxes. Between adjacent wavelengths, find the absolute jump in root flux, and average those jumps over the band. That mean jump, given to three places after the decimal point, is 0.018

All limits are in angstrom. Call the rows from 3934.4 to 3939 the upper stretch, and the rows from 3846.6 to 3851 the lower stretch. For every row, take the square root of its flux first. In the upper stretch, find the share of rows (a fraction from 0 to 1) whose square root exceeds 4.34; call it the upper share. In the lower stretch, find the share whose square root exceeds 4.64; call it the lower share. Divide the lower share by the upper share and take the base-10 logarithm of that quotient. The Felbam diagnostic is -0.5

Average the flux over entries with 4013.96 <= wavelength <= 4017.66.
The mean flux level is 21.0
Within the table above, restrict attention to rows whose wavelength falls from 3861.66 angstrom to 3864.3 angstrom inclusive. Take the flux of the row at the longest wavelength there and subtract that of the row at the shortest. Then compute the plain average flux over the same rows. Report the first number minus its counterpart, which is -14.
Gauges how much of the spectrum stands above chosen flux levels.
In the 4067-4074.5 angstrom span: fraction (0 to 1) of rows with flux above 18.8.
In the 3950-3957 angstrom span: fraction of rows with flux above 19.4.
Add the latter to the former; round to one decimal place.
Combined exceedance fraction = 1.6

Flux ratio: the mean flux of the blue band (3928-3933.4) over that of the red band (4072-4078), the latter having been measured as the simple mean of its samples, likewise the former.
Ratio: 0.81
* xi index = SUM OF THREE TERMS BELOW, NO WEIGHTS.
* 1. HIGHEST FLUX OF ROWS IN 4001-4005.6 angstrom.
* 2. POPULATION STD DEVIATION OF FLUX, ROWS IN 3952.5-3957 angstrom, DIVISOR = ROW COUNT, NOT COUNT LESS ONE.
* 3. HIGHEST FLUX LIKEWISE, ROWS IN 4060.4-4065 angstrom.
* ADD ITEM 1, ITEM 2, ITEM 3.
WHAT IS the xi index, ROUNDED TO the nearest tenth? 48.8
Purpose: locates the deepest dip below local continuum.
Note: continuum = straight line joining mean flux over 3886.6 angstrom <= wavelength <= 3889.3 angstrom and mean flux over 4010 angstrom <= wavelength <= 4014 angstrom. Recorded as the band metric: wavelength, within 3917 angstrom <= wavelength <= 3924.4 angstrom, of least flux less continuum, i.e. 3923.04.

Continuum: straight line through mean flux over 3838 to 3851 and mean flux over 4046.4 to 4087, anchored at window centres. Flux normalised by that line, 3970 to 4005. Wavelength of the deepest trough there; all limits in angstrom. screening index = 3972.13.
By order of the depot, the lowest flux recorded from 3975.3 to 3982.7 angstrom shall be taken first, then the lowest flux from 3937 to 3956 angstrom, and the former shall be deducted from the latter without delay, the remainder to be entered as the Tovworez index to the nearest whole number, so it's 2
